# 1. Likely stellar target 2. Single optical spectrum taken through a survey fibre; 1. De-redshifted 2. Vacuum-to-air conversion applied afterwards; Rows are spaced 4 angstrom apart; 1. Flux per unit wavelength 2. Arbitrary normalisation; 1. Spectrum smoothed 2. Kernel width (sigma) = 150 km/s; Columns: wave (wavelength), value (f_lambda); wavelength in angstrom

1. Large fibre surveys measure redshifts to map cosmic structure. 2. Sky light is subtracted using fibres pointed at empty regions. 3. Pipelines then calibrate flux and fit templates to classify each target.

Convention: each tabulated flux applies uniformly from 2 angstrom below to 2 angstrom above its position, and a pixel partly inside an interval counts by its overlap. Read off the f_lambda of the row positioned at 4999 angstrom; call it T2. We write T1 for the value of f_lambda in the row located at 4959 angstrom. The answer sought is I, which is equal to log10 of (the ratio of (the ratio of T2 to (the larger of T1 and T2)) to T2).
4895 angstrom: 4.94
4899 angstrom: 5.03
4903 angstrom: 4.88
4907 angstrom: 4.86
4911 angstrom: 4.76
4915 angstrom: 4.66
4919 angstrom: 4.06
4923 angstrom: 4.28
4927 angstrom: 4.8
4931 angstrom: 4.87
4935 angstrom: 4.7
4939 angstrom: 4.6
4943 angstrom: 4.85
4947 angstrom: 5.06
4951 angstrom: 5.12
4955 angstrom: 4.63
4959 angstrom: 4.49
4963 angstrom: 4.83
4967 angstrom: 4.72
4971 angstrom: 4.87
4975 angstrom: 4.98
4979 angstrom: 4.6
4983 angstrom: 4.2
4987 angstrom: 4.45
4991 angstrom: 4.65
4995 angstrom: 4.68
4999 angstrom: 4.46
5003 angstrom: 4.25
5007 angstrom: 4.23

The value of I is -0.652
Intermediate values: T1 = 4.49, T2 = 4.46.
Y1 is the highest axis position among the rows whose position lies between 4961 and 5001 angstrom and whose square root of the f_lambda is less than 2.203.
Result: 4999 angstrom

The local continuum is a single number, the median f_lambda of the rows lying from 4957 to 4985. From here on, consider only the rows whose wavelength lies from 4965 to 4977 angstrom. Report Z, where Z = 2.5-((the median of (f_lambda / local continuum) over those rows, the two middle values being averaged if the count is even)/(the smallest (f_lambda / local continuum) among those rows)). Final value 1.47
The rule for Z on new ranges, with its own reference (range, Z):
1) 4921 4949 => 1.38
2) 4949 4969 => 1.45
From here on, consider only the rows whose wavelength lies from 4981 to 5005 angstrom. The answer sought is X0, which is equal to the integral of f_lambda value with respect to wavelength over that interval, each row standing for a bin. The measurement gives 107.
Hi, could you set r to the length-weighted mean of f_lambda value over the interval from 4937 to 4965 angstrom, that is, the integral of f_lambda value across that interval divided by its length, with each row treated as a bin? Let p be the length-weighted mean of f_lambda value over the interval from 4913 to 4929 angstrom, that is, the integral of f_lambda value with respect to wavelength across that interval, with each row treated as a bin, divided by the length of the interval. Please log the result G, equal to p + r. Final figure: 9.25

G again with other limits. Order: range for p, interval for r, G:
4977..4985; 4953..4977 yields 9.15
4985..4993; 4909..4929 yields 9.06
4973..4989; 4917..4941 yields 9.11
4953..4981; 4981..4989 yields 9.06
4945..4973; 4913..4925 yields 9.15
